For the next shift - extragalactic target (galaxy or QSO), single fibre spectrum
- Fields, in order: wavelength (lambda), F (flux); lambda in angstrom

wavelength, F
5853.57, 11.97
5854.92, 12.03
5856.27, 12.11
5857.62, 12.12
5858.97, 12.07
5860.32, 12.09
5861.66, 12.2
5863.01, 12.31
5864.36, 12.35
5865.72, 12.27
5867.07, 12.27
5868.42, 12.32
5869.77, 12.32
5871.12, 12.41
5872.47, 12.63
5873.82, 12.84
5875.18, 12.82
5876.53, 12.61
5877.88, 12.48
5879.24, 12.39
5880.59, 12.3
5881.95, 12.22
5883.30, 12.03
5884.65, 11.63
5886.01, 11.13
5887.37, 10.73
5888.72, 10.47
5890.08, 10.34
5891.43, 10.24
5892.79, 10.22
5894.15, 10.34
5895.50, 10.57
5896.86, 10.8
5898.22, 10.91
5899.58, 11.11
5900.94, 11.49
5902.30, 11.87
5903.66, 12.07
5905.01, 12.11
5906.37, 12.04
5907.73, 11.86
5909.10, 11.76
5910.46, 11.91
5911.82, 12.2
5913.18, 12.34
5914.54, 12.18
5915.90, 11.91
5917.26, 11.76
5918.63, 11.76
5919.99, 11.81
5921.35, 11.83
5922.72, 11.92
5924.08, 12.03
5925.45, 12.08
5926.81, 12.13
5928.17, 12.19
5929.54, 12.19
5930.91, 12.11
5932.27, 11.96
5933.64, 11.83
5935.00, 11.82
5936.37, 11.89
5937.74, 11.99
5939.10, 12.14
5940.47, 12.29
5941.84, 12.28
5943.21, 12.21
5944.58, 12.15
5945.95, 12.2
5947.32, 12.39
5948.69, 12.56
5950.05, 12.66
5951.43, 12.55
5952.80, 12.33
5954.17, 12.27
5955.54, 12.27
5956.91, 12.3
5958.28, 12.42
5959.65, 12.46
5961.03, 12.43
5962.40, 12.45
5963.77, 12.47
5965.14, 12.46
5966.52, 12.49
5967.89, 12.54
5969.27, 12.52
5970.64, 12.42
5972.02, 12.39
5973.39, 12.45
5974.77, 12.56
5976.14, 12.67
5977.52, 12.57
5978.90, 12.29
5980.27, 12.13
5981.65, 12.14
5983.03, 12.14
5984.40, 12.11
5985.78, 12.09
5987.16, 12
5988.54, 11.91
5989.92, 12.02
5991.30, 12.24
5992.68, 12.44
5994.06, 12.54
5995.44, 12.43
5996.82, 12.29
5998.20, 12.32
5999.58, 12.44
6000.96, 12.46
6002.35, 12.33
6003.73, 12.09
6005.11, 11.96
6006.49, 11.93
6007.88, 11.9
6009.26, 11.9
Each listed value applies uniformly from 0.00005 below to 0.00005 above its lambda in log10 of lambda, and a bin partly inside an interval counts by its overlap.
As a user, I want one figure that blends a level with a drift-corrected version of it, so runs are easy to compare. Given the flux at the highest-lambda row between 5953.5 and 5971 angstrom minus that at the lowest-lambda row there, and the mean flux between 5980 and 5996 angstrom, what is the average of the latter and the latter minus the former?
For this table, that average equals 12.1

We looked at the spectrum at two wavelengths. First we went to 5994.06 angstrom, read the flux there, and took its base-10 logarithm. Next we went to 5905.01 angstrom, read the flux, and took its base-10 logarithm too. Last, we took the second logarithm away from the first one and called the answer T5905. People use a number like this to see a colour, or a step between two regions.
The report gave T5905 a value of 0.015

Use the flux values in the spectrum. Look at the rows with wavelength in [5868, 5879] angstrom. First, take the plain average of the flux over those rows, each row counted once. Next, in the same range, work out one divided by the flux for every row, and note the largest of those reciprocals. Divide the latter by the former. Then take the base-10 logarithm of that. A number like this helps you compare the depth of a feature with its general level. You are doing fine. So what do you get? -2.19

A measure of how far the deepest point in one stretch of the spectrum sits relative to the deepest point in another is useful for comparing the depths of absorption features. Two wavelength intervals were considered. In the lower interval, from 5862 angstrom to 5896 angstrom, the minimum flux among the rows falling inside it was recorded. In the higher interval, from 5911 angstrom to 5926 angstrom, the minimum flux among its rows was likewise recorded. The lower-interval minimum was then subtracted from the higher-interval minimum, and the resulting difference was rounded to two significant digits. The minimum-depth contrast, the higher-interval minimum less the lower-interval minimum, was 1.5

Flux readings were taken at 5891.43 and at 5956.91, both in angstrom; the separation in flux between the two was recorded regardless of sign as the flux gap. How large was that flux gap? 2.1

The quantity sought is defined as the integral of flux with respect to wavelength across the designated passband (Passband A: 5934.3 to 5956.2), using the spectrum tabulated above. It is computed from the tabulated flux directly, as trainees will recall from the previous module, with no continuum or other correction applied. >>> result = 268.3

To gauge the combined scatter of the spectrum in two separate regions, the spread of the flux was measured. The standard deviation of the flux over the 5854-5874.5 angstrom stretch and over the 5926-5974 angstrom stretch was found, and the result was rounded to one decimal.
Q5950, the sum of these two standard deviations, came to 0.4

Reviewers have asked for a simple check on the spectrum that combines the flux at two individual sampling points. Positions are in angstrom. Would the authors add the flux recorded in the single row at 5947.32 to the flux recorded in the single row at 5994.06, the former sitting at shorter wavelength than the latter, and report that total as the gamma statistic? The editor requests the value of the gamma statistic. 24.9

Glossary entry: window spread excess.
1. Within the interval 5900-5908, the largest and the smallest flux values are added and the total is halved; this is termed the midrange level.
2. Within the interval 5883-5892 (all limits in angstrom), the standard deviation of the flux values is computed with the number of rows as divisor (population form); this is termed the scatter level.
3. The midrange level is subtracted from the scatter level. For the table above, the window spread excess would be -11.2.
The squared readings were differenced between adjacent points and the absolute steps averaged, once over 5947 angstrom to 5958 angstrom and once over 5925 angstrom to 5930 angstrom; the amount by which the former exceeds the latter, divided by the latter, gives 1.8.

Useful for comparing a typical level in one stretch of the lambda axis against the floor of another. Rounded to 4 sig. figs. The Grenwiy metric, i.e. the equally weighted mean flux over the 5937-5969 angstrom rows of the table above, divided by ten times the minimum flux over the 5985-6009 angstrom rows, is 0.1039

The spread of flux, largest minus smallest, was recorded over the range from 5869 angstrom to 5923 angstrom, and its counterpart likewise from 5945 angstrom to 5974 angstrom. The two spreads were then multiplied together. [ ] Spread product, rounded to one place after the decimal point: 1.2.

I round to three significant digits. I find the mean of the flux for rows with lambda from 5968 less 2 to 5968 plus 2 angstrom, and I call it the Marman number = 12.5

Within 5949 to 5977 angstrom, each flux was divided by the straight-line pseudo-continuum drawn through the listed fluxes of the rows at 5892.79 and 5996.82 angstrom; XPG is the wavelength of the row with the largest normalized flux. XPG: 5950.05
